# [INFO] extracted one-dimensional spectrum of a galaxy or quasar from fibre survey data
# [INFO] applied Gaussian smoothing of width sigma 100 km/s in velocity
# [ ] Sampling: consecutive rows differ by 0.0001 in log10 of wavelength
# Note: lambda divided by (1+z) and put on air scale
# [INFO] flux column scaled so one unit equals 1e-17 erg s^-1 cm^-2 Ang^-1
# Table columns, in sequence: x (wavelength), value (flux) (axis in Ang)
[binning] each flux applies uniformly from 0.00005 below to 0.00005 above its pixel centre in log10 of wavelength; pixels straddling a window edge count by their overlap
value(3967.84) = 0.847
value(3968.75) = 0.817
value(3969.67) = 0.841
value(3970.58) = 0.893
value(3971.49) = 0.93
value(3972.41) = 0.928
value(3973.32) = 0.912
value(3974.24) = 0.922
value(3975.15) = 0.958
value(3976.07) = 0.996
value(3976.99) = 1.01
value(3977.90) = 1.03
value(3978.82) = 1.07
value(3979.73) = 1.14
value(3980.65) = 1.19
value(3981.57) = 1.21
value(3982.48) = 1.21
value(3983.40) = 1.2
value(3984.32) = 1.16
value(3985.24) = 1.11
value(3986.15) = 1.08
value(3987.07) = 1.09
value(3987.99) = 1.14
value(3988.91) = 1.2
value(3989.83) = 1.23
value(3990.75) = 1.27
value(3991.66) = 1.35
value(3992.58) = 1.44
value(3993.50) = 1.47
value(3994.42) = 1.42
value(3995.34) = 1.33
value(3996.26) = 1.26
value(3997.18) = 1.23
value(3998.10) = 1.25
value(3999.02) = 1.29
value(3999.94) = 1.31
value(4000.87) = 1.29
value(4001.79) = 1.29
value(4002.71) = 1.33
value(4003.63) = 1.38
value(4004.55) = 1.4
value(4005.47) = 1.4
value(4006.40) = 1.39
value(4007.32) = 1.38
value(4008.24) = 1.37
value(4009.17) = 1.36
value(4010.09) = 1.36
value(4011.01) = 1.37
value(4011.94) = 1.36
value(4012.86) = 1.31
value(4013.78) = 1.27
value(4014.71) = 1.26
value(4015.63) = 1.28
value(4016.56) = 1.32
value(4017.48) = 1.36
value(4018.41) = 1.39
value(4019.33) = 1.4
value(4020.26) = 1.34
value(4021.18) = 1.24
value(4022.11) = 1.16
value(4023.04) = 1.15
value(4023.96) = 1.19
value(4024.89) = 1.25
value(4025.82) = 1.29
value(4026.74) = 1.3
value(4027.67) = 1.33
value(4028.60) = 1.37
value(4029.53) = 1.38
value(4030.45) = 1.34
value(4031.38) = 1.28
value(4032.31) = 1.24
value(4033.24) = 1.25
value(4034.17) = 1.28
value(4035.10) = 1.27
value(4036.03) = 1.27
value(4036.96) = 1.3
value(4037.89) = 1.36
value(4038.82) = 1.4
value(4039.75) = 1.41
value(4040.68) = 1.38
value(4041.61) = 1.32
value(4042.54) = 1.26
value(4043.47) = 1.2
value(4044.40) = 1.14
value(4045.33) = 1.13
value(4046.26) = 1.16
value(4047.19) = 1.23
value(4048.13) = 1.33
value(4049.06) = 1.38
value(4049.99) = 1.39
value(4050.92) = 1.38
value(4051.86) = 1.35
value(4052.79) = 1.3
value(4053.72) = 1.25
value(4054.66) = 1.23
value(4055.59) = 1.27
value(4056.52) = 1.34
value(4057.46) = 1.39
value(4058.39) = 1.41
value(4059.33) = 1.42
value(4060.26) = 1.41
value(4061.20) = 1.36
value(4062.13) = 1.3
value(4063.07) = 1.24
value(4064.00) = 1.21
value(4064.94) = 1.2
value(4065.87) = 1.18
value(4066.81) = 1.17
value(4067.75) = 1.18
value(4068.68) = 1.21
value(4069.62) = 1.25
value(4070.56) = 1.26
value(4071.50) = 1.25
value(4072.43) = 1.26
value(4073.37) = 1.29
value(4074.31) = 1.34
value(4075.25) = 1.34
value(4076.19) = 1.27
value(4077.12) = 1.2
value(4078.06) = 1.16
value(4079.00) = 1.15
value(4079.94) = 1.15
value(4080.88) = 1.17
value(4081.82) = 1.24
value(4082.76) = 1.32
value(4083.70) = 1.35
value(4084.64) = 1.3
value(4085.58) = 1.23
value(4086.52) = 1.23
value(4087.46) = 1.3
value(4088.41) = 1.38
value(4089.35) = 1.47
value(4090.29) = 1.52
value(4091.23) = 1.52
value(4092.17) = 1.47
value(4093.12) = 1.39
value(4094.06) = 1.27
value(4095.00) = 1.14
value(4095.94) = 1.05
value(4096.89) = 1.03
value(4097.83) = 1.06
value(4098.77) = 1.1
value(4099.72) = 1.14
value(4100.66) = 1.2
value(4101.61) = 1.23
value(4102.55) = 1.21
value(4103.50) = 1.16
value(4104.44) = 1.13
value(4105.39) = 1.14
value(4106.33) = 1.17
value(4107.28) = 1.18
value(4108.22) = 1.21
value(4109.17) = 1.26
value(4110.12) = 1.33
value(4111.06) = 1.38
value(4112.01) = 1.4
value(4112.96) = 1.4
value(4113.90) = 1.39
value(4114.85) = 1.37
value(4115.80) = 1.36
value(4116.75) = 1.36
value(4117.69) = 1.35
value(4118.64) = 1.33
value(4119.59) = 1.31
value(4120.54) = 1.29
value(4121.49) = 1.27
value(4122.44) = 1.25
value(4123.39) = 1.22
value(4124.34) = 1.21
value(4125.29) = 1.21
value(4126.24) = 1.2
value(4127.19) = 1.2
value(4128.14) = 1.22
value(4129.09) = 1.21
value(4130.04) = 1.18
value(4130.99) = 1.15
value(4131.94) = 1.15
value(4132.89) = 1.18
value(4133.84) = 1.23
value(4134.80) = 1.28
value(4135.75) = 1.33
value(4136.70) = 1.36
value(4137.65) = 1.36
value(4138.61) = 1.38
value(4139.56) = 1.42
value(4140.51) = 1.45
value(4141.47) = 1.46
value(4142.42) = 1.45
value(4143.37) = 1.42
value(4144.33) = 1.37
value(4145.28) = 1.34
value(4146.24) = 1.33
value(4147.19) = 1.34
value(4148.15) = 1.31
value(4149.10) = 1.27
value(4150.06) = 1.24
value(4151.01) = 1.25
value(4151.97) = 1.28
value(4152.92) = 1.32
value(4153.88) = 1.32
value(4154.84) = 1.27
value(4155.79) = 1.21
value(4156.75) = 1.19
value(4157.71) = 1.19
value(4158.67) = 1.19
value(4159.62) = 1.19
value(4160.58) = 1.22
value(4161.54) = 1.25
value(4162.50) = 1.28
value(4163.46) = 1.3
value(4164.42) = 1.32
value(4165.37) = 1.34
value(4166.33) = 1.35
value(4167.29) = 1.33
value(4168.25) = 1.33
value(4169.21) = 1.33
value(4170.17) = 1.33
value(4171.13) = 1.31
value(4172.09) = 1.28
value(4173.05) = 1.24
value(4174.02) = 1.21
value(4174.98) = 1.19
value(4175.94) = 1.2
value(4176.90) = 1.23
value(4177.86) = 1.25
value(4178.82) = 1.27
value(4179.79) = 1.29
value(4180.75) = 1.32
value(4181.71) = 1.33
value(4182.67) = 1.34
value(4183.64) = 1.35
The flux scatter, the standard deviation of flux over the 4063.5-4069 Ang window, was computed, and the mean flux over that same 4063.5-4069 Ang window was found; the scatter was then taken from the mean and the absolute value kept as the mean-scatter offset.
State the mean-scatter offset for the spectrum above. 1.18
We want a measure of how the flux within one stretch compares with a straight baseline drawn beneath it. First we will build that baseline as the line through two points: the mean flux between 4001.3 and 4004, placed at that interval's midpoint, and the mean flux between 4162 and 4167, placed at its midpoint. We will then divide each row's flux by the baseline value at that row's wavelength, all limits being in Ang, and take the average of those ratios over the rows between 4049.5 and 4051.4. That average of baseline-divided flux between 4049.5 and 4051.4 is 1.04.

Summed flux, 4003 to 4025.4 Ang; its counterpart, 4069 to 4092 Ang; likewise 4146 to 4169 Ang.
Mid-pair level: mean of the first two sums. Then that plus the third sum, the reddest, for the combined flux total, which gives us 61.9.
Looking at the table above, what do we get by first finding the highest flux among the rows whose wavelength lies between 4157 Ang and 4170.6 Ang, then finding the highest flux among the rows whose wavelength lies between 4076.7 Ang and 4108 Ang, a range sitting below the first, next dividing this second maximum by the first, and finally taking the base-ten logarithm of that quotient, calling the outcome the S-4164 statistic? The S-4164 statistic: 0.052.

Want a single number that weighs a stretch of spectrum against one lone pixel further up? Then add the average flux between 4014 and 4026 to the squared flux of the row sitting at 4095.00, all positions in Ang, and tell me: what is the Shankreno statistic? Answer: 2.58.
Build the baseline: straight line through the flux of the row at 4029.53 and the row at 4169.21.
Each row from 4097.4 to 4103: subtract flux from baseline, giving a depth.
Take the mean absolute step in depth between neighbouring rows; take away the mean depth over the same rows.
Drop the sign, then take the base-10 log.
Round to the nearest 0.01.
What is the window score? -0.80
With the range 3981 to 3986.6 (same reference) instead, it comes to -0.68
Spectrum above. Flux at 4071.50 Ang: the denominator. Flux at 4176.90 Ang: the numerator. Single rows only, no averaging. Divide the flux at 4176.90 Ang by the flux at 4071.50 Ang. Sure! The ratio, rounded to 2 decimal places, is 0.98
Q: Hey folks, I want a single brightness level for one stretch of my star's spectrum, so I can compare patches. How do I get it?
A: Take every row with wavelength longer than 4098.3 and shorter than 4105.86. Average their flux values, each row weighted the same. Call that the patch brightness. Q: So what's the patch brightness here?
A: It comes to 1.16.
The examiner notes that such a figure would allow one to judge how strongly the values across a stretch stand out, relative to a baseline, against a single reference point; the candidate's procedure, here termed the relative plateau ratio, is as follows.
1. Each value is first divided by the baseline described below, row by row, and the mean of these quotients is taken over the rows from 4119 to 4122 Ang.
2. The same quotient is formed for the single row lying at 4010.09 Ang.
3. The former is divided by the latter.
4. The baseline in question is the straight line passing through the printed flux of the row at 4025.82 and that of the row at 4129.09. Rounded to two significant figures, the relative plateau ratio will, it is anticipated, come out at 1.0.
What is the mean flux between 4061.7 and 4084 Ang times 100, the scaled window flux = 124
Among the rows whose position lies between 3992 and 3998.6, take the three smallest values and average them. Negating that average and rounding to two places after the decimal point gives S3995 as -1.25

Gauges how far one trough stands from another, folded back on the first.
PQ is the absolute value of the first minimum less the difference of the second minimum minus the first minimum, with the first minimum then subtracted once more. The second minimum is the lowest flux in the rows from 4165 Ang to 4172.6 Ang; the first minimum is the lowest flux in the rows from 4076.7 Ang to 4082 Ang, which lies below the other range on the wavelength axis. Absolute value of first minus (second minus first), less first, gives -0.13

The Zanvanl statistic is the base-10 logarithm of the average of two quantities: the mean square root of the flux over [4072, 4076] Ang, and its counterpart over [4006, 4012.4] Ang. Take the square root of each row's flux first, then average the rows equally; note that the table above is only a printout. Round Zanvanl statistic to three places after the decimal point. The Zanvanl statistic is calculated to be 0.063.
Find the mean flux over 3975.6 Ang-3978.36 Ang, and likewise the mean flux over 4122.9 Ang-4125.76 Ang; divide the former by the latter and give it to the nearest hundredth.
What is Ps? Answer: 0.83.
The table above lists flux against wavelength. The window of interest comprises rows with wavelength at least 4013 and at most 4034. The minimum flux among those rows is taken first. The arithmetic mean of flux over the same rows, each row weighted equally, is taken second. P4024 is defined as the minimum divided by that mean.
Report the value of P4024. 0.891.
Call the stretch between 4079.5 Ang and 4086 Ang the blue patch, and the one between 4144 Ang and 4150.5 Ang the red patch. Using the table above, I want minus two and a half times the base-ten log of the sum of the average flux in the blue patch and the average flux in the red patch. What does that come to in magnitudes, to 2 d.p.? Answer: -1.02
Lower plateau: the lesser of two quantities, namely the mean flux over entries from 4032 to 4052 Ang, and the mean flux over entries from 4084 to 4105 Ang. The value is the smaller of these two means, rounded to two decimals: 1.25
